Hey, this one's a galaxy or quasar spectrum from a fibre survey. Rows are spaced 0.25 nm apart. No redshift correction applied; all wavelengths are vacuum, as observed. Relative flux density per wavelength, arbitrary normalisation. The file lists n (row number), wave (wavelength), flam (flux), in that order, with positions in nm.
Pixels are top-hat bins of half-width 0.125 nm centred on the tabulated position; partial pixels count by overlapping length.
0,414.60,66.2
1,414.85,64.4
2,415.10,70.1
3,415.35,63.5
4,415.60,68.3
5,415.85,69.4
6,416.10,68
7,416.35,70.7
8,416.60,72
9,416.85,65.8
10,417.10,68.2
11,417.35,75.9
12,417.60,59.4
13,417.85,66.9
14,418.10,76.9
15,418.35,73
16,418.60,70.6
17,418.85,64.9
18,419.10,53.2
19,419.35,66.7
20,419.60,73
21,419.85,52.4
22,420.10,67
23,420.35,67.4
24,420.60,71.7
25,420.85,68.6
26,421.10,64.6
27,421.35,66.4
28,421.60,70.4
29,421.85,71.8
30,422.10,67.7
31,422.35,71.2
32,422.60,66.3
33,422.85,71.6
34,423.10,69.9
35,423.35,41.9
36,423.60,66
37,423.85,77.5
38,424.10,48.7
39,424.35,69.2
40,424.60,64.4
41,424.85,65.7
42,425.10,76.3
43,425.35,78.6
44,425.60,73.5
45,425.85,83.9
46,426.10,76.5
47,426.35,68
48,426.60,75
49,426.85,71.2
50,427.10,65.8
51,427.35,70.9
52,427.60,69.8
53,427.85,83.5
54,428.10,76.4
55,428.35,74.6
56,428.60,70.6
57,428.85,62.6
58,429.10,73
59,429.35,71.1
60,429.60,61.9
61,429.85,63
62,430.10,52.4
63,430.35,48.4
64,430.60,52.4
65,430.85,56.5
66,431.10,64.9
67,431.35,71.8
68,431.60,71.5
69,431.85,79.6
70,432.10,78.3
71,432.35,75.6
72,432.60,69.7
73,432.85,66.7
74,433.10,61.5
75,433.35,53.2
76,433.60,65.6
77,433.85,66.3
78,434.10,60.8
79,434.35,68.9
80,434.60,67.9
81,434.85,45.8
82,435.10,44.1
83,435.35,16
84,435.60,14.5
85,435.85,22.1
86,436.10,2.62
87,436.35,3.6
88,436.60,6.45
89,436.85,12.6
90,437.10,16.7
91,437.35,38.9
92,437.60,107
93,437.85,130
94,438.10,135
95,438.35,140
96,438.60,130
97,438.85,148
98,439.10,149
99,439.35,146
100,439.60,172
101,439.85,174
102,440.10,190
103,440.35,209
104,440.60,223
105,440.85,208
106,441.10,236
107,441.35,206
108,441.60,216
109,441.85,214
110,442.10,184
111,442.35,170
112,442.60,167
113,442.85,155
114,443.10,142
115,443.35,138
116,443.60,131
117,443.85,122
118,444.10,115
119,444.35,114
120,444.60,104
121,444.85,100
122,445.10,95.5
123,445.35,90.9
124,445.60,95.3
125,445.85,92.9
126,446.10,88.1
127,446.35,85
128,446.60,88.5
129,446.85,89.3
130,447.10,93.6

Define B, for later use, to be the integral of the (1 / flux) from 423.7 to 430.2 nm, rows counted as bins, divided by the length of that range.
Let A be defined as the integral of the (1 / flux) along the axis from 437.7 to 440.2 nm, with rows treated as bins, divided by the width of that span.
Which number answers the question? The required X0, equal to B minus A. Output 0.01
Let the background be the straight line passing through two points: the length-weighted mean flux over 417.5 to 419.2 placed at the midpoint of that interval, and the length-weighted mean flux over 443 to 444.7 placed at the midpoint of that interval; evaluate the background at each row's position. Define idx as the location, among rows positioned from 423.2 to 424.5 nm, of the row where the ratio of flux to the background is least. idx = 423.35 nm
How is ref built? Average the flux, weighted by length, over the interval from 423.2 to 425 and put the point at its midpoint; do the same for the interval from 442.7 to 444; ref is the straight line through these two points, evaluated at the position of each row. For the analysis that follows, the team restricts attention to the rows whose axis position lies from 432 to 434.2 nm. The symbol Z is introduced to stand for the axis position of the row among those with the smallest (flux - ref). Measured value 433.35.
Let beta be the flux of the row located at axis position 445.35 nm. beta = 90.9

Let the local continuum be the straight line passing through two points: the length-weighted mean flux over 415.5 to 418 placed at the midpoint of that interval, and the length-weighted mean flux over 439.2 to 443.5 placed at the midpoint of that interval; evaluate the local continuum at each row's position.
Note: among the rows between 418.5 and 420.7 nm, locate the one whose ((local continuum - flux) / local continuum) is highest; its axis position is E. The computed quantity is 419.85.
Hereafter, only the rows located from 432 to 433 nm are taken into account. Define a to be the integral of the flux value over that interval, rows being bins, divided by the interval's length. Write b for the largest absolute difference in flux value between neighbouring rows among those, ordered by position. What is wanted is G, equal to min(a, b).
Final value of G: 6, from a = 72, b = 6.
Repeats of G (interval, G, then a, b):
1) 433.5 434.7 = 8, 66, 8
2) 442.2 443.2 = 13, 160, 13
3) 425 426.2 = 10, 78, 10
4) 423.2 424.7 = 29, 61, 29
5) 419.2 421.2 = 21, 66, 21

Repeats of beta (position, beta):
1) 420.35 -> 67.4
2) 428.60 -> 70.6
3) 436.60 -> 6.45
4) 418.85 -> 64.9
